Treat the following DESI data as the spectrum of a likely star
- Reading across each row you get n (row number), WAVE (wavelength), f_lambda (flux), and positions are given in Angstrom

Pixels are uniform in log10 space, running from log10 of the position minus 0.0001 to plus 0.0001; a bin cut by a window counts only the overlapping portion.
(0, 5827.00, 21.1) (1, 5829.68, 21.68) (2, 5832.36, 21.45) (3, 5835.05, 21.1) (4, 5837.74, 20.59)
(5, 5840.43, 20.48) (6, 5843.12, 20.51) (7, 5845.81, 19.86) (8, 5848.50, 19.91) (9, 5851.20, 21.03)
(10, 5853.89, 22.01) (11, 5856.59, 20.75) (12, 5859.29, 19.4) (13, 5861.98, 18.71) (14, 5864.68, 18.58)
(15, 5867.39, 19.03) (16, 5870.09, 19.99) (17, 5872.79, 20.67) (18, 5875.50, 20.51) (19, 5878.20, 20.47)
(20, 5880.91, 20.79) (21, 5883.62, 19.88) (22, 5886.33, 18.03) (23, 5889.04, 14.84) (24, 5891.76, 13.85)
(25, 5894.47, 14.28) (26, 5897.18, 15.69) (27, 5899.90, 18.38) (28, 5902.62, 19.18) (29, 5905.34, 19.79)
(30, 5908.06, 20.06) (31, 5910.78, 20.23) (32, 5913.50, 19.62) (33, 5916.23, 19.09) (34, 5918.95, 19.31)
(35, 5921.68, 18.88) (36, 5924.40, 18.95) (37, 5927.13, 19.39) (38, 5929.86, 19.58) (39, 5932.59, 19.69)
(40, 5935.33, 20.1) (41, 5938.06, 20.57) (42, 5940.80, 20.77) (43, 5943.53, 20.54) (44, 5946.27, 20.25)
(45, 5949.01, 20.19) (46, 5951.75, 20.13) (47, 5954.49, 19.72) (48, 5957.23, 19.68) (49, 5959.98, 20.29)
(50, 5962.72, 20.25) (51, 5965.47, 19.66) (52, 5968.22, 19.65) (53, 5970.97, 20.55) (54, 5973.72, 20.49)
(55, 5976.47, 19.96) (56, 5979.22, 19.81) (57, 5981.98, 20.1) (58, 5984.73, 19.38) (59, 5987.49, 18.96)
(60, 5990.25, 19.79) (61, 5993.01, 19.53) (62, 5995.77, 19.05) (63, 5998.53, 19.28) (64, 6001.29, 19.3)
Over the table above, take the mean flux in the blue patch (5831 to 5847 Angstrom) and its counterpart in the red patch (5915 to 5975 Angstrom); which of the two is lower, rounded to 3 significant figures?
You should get 19.9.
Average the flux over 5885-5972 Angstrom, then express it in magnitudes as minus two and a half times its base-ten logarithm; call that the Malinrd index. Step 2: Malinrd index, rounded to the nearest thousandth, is -3.203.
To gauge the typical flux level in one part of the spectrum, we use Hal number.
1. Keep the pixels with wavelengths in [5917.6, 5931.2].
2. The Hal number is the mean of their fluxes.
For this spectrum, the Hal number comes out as 19.2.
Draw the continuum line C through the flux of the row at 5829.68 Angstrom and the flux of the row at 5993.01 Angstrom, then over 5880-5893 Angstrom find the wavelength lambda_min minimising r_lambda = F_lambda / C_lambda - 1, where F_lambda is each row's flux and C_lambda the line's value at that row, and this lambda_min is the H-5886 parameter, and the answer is 5891.76 Angstrom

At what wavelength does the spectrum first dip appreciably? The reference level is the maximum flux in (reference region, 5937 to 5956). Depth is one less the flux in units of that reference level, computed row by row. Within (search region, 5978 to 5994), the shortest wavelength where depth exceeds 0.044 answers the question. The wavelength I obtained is 5979.22 Angstrom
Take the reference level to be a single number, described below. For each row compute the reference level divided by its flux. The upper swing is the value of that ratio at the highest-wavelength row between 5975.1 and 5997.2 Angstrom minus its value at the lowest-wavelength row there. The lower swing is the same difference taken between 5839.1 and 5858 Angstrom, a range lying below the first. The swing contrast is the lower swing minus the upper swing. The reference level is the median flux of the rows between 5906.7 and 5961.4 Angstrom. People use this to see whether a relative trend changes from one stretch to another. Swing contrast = -0.06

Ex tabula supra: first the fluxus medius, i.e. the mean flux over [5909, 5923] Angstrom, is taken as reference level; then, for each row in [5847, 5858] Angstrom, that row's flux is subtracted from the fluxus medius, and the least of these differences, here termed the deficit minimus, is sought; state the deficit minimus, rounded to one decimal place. -2.6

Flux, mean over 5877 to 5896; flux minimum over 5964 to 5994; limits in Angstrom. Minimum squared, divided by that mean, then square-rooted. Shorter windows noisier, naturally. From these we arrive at 4.54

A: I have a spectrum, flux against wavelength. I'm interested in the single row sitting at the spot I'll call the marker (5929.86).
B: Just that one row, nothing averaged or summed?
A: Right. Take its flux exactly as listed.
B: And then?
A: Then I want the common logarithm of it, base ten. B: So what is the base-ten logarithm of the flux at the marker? 1.29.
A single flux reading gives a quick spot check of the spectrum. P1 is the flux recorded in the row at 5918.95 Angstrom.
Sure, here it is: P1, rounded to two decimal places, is 19.31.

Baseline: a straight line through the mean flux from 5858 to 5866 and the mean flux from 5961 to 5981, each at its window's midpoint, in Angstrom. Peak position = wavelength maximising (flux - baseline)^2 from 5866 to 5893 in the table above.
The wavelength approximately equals 5891.76 Angstrom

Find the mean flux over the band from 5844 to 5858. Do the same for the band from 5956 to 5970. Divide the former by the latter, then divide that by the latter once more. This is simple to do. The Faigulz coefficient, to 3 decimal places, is 0.052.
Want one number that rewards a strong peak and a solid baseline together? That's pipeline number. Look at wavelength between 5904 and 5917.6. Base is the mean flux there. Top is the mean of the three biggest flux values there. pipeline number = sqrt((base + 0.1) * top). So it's 19.9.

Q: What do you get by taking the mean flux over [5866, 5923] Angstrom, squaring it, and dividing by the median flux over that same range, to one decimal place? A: 18.1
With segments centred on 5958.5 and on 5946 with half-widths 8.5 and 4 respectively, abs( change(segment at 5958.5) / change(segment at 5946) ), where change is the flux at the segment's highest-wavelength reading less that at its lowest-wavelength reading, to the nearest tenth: 1.3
